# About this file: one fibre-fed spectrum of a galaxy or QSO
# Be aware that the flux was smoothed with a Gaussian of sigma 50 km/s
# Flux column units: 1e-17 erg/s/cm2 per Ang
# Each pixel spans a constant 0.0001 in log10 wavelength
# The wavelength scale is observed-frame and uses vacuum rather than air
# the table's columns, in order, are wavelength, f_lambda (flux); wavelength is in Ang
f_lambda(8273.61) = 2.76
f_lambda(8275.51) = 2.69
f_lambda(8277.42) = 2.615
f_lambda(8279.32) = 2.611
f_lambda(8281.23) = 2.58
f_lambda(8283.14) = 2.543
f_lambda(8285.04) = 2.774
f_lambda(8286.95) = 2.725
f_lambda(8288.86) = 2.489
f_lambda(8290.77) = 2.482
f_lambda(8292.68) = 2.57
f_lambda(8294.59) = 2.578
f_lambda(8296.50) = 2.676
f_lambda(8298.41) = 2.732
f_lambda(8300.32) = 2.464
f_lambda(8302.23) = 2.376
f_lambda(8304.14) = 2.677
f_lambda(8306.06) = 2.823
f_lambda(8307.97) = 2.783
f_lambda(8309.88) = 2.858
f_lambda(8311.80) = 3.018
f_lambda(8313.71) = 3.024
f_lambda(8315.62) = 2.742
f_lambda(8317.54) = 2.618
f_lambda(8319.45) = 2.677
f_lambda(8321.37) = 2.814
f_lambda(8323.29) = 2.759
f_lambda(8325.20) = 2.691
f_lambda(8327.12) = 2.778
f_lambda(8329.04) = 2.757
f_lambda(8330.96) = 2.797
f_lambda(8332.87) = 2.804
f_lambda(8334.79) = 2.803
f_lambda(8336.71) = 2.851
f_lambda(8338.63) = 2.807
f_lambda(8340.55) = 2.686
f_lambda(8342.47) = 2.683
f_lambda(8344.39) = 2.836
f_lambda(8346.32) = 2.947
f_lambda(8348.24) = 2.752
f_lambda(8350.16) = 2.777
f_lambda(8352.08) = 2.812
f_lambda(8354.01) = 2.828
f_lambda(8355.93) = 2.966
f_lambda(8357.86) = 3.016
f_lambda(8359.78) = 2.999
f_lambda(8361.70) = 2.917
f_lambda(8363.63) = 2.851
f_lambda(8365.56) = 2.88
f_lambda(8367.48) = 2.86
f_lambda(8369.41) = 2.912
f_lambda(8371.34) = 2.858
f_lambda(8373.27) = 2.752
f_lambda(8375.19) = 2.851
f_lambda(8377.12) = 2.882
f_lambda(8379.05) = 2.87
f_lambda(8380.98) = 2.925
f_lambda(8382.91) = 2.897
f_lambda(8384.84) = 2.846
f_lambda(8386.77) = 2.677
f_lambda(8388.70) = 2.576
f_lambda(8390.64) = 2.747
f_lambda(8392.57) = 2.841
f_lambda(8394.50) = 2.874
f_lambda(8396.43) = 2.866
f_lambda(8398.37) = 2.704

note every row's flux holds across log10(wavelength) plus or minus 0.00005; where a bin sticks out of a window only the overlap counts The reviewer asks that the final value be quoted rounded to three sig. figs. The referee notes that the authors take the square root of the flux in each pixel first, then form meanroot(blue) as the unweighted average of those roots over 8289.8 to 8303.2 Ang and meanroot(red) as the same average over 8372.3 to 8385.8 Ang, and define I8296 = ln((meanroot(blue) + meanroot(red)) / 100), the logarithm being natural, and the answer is -3.41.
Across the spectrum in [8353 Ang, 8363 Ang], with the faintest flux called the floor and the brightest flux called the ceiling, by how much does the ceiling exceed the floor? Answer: 0.19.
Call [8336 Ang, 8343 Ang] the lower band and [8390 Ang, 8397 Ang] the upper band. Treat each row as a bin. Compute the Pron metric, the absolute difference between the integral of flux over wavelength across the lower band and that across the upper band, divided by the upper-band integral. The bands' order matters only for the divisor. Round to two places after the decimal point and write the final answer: 0.03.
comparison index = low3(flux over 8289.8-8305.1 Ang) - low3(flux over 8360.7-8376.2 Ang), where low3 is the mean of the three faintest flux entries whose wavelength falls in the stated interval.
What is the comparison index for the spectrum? -0.38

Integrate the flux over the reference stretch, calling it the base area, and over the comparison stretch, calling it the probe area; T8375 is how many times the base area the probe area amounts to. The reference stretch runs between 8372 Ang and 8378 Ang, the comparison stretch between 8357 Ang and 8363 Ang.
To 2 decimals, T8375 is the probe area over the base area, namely 1.05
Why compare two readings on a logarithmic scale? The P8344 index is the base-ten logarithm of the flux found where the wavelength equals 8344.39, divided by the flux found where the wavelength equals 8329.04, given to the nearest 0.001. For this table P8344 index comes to 0.012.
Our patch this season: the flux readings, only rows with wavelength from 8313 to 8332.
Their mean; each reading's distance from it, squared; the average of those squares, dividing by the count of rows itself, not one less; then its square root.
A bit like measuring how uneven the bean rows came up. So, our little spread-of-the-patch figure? 0.103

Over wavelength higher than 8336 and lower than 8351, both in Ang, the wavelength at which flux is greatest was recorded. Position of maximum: 8346.32 Ang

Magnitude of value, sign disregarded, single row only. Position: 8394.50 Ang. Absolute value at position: 2.87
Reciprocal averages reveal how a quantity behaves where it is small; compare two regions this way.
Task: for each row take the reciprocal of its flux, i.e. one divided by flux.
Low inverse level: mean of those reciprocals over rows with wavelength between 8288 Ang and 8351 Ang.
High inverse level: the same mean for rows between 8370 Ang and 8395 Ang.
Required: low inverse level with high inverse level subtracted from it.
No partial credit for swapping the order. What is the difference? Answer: 0.012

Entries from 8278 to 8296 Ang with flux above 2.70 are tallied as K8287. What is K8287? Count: 2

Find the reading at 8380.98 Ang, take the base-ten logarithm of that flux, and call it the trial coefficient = 0.47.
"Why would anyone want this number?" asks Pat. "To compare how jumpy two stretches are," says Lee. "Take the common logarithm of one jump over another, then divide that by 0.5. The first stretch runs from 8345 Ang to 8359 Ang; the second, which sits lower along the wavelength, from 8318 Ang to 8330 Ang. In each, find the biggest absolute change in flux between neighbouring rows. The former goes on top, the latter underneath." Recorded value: 0.31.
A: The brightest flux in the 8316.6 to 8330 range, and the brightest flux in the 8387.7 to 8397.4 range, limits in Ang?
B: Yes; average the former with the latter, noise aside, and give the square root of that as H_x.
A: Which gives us 1.69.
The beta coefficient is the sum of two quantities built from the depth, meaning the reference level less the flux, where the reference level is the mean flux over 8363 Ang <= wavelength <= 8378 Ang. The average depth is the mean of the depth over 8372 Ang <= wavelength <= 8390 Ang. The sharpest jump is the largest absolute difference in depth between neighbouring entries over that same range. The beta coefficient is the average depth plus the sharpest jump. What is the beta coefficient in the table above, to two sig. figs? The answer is 0.22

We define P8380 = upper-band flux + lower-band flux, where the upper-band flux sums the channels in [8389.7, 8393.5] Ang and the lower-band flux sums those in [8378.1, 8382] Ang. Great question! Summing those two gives 11.4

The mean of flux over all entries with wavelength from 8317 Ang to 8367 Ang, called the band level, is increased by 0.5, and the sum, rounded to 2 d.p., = 3.31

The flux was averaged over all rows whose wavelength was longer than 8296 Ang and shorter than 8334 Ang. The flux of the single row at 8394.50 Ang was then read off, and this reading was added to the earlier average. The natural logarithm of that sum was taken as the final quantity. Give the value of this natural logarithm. 1.73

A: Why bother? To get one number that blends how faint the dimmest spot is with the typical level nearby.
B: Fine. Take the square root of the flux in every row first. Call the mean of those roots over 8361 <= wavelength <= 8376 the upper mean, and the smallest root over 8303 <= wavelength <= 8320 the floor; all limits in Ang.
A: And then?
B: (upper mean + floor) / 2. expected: 1.65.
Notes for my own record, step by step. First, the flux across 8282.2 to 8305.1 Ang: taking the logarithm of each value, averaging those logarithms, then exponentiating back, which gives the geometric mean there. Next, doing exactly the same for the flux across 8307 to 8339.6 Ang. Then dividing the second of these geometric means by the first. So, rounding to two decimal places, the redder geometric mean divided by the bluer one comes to 1.08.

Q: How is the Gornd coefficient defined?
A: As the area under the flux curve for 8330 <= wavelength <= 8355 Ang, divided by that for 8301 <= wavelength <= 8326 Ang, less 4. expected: -2.98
